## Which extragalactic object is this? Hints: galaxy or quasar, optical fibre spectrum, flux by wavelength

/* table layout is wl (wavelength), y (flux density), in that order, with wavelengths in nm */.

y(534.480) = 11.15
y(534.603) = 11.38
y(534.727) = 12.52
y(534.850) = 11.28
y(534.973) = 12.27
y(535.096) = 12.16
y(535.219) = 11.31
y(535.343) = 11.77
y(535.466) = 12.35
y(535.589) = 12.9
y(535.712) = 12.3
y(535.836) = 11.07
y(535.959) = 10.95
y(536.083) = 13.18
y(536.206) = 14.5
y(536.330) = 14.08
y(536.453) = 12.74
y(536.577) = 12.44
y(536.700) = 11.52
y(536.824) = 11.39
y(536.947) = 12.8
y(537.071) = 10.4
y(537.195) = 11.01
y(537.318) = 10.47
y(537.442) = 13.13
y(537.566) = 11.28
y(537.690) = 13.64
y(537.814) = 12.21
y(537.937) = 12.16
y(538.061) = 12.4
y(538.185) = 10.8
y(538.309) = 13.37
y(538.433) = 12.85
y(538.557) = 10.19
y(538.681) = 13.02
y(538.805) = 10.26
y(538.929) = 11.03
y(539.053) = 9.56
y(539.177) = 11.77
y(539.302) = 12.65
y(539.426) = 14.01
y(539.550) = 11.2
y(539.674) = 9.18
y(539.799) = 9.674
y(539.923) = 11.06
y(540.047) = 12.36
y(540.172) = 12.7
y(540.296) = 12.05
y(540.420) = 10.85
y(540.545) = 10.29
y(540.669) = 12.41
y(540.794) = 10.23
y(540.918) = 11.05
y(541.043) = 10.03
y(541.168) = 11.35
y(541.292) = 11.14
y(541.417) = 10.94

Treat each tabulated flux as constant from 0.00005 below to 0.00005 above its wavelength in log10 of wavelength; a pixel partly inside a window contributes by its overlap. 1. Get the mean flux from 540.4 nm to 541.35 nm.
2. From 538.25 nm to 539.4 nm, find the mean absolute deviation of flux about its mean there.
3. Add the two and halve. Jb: 6.07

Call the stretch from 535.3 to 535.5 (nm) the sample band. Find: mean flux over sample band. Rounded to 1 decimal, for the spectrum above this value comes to 12.1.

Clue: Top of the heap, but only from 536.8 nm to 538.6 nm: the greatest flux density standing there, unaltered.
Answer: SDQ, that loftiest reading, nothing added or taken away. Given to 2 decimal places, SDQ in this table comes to 13.64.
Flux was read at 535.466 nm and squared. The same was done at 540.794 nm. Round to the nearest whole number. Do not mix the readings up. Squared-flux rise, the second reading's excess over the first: -48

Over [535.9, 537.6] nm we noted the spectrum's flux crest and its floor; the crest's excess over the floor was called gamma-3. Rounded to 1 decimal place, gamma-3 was 4.1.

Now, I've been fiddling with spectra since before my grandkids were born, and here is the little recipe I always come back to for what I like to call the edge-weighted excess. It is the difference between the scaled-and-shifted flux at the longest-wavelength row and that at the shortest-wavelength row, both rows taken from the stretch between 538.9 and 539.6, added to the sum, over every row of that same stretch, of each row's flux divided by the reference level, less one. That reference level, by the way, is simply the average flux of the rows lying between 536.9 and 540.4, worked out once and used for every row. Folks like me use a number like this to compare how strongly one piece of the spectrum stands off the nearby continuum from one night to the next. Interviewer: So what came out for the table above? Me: 0.0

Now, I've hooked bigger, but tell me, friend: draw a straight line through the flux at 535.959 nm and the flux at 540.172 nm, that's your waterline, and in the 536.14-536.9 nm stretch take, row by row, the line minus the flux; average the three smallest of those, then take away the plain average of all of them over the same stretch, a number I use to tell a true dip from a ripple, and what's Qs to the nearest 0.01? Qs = -1.07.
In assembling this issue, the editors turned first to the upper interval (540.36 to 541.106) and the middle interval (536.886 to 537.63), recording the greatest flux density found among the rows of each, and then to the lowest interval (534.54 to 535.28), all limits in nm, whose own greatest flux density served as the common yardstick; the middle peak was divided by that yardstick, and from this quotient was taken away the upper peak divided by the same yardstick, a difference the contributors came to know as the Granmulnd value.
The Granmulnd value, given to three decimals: 0.058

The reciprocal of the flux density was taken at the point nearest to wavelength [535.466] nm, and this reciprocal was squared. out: 0.0066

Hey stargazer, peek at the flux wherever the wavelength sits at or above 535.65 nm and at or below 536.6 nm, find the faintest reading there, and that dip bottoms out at 10.95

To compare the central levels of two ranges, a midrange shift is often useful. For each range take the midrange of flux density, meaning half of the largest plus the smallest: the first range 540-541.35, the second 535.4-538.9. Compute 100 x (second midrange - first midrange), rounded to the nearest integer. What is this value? 98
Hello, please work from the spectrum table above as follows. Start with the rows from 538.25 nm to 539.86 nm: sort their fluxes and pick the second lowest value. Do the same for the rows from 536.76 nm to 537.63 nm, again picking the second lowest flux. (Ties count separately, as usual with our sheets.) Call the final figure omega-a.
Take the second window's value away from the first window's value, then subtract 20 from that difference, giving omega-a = -20.9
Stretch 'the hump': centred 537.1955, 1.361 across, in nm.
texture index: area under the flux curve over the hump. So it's 16.1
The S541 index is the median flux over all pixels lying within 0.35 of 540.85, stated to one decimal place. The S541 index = 10.7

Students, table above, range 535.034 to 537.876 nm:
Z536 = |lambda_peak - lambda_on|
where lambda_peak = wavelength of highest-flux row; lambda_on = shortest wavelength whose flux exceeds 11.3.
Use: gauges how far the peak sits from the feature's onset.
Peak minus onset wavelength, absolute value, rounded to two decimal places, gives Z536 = 1.11 nm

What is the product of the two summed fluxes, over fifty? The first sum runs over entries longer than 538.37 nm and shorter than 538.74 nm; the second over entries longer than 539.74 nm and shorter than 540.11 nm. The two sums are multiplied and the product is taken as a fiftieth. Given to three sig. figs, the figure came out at 23.9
